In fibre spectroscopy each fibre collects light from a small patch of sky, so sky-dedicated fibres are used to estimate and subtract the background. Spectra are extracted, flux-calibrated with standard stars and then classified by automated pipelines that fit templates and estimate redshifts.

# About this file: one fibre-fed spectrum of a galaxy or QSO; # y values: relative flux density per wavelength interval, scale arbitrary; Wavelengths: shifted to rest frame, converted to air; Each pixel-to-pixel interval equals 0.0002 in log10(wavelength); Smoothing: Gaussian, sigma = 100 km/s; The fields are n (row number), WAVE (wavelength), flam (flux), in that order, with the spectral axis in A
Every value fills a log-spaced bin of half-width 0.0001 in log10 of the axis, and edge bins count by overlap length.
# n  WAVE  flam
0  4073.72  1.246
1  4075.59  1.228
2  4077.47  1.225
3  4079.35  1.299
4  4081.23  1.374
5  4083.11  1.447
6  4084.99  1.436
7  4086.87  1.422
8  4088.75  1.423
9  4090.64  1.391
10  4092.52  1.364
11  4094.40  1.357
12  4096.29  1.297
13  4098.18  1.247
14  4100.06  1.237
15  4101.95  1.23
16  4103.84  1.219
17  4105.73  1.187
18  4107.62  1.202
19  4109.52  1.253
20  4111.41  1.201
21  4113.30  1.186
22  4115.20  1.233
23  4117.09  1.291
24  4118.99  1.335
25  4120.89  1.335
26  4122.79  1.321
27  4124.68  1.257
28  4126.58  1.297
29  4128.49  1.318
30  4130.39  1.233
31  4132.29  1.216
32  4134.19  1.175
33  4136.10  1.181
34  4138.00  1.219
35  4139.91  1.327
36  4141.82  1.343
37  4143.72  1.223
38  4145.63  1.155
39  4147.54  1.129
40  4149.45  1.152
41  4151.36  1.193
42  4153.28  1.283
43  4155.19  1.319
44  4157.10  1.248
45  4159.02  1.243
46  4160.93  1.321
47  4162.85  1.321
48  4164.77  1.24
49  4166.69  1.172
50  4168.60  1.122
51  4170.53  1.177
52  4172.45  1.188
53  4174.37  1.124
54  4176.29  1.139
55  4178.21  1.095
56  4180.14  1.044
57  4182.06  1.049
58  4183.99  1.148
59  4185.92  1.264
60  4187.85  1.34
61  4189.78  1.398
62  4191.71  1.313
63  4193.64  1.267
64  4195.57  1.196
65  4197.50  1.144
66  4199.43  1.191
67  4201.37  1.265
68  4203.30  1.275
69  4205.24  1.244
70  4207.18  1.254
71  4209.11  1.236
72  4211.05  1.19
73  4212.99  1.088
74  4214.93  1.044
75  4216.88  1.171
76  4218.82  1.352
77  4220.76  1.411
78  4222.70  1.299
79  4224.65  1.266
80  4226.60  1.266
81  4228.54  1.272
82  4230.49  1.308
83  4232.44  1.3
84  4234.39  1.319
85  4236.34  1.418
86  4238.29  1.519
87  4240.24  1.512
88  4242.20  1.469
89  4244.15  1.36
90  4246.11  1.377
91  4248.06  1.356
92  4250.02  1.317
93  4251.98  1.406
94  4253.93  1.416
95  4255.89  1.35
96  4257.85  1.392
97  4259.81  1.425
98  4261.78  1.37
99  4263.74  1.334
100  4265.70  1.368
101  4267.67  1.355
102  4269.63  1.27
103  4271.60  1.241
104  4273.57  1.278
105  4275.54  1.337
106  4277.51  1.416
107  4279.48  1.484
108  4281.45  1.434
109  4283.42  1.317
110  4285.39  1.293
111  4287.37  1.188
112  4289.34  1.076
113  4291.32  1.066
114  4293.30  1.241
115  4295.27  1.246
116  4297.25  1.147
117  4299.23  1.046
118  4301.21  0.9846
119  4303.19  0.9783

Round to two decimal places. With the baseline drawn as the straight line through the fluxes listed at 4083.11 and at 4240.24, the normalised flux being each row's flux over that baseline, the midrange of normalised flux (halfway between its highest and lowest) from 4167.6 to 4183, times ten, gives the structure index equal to 7.51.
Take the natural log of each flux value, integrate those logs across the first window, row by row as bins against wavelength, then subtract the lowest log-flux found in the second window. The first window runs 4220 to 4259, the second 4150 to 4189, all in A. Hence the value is 12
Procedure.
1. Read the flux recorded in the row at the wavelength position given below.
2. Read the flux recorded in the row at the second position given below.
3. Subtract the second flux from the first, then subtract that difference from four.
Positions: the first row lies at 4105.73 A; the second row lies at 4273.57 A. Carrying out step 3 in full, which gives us 4.09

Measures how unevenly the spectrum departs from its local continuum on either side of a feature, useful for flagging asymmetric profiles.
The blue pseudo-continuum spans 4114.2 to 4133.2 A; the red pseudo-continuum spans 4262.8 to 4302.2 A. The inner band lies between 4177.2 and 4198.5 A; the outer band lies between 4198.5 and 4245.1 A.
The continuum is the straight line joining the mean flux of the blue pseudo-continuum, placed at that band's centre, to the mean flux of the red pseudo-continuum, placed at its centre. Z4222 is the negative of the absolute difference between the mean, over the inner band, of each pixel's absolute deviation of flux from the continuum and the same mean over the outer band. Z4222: -0.022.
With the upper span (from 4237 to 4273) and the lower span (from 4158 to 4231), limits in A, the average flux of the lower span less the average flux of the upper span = -0.16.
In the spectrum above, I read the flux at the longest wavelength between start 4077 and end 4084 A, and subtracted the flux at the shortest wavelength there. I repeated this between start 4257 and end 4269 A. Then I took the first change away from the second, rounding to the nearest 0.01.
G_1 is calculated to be -0.26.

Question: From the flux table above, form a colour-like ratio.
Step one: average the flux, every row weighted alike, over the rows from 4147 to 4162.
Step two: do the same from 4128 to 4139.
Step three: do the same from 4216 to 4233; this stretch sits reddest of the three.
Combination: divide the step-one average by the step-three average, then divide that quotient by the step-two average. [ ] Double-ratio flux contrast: 0.78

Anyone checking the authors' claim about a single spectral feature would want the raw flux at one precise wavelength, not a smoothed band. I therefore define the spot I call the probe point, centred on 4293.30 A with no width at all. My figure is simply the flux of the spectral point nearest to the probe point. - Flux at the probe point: 1.241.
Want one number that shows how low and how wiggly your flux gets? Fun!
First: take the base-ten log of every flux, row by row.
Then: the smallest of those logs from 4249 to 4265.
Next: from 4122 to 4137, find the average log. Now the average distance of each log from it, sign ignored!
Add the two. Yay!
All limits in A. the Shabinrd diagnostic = 0.14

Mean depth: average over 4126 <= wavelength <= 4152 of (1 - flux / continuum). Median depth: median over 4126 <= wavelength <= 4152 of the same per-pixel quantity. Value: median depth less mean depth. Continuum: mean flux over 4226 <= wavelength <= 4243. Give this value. 0.006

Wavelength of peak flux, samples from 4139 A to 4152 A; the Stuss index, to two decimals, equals 4141.82 A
